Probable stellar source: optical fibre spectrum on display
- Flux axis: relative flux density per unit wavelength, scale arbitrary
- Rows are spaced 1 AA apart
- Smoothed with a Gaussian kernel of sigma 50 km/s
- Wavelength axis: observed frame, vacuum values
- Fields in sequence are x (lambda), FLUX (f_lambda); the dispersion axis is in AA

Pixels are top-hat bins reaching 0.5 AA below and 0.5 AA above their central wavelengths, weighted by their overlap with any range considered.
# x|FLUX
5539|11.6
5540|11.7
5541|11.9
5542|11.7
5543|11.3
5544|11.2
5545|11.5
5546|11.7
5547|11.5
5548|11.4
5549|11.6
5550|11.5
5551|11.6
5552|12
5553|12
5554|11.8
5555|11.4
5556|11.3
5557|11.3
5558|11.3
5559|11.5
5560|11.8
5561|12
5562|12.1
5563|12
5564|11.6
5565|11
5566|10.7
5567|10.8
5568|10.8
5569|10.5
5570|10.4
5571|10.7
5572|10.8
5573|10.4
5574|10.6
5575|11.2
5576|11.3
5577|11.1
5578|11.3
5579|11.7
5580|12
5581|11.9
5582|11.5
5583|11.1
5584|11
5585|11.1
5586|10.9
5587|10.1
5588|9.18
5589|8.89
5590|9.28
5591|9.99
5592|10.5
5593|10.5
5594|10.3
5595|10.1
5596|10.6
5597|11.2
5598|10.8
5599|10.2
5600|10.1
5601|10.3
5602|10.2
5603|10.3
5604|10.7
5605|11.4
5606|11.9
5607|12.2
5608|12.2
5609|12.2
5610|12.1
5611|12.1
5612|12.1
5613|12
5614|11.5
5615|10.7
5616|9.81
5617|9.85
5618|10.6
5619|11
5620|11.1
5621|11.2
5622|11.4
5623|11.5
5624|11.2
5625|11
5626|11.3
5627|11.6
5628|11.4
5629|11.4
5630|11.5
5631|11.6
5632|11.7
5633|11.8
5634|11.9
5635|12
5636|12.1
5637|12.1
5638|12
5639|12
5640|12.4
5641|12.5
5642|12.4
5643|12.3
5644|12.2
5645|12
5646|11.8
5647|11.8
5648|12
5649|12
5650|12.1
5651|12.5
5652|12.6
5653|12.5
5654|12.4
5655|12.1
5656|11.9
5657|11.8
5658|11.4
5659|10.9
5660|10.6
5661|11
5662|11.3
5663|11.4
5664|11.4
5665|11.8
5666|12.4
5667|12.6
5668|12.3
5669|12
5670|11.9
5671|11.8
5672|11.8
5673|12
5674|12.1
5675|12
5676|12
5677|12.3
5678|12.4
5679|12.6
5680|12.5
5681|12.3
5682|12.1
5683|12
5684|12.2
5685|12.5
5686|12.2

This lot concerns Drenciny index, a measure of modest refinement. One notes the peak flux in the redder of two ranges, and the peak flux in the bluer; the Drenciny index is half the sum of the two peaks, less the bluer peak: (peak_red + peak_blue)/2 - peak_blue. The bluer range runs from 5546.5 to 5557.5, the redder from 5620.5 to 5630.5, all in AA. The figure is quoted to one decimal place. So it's -0.2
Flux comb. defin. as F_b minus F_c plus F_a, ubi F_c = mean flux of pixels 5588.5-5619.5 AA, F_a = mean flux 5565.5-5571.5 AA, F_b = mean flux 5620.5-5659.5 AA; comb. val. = 11.68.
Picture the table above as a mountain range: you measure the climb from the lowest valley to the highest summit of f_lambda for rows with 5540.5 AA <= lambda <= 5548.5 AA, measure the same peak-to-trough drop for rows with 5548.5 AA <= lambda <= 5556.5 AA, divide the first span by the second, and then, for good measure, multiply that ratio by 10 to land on 10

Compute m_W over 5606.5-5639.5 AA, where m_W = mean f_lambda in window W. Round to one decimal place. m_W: 11.5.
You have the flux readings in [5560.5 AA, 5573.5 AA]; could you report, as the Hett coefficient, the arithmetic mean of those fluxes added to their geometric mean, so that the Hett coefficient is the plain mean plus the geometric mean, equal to 22.1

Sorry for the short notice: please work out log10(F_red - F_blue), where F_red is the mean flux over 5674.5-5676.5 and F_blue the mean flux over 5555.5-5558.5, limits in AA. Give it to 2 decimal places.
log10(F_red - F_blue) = -0.15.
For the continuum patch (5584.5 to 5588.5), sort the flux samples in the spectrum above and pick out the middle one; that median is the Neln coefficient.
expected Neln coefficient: 10.5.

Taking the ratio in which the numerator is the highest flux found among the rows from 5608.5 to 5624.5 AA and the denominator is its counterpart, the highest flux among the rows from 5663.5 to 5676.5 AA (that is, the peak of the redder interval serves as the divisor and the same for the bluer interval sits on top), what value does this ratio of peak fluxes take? 0.968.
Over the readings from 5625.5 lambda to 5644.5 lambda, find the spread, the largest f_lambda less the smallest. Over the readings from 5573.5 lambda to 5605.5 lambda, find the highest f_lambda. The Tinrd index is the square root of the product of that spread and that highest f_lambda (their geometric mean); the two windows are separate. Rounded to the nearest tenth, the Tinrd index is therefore 3.8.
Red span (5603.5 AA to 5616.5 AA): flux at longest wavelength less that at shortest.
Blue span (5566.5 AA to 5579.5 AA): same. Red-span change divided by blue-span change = -1.0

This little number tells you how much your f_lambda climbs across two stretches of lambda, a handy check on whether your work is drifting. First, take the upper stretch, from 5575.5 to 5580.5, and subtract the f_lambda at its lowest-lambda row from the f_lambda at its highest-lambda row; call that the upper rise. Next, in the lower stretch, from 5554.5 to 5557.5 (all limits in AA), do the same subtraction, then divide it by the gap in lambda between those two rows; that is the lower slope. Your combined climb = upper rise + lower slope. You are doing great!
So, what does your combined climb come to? 0.65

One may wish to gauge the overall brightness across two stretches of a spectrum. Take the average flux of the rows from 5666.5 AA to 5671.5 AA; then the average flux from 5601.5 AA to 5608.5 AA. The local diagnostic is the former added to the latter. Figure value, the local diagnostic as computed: 23.4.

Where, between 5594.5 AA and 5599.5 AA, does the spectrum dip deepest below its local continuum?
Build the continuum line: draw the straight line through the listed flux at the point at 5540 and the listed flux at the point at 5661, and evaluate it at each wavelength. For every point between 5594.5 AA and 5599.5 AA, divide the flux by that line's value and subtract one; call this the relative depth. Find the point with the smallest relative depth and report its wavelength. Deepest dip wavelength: 5595 AA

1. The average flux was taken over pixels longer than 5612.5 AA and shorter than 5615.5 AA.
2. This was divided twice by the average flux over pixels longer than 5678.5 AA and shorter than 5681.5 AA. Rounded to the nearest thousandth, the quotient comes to 0.073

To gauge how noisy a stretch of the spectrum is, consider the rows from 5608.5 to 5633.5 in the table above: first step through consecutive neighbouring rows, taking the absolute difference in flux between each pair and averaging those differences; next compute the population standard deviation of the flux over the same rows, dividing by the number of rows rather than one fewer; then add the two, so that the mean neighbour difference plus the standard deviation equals 0.85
